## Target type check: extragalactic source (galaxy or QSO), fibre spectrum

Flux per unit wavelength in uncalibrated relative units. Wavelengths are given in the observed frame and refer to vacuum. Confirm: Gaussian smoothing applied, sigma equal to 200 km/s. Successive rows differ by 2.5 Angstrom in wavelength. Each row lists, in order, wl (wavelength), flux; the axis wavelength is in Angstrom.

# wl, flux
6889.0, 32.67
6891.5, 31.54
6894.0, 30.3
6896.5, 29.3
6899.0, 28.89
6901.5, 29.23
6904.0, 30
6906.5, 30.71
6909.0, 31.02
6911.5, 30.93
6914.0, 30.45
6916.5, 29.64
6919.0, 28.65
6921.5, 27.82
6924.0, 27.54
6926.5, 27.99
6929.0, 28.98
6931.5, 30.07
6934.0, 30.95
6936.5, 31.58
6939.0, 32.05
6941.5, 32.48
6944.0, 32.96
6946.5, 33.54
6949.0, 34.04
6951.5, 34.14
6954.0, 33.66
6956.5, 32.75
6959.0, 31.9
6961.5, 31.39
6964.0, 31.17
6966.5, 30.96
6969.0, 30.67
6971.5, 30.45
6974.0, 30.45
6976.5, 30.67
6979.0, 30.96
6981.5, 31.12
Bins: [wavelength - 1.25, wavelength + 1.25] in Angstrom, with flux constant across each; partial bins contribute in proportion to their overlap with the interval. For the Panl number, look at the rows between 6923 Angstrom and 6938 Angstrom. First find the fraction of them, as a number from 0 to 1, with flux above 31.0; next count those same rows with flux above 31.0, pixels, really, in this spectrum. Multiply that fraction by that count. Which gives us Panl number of 0.17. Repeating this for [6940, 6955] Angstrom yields 6.00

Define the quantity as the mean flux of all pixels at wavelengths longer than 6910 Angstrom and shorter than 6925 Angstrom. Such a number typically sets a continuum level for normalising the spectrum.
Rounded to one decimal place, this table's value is 29.2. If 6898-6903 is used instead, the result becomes 29.1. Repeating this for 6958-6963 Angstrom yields 31.6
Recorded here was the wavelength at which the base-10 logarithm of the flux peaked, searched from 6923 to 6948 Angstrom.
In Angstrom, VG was 6946.5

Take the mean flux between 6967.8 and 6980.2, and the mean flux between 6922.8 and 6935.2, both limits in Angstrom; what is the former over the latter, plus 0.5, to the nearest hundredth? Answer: 1.55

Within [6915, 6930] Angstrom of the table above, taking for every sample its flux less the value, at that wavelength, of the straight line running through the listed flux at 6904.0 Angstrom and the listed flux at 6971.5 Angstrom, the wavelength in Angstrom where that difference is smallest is 6924.0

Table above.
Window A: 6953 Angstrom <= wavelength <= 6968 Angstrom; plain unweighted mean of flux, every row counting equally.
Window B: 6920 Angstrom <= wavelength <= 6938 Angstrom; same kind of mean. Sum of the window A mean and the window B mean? 61.2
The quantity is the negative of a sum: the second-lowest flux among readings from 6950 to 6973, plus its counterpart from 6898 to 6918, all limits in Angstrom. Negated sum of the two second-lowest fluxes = -59.9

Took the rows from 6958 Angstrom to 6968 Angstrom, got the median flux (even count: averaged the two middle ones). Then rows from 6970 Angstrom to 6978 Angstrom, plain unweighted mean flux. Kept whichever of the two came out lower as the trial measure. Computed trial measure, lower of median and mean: 30.5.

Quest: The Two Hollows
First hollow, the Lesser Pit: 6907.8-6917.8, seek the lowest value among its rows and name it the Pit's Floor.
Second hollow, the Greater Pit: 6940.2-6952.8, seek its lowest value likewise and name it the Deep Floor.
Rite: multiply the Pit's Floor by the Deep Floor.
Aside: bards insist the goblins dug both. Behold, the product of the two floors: 963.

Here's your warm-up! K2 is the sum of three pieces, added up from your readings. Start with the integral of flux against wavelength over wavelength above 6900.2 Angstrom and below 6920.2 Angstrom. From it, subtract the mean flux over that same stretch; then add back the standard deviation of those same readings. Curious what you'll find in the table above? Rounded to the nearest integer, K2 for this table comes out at 572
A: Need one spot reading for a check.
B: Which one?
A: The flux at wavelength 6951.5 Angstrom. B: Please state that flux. 34.14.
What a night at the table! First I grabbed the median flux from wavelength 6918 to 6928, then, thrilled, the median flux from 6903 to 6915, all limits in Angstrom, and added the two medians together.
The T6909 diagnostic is 58.6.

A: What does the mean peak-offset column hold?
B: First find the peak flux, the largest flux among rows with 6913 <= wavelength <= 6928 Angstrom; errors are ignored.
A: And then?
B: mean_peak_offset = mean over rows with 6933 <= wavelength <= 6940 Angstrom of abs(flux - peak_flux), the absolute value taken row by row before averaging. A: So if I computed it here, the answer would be 1.08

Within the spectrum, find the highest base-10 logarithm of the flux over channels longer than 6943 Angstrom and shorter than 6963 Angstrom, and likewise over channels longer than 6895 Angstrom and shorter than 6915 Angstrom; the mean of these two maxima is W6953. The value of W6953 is 1.51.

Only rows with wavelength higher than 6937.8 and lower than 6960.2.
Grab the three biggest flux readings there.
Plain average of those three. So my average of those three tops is 33.9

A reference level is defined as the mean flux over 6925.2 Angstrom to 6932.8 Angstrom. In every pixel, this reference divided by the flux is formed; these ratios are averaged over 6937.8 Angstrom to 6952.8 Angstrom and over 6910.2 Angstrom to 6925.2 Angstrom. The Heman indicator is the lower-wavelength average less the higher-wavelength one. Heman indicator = 0.12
